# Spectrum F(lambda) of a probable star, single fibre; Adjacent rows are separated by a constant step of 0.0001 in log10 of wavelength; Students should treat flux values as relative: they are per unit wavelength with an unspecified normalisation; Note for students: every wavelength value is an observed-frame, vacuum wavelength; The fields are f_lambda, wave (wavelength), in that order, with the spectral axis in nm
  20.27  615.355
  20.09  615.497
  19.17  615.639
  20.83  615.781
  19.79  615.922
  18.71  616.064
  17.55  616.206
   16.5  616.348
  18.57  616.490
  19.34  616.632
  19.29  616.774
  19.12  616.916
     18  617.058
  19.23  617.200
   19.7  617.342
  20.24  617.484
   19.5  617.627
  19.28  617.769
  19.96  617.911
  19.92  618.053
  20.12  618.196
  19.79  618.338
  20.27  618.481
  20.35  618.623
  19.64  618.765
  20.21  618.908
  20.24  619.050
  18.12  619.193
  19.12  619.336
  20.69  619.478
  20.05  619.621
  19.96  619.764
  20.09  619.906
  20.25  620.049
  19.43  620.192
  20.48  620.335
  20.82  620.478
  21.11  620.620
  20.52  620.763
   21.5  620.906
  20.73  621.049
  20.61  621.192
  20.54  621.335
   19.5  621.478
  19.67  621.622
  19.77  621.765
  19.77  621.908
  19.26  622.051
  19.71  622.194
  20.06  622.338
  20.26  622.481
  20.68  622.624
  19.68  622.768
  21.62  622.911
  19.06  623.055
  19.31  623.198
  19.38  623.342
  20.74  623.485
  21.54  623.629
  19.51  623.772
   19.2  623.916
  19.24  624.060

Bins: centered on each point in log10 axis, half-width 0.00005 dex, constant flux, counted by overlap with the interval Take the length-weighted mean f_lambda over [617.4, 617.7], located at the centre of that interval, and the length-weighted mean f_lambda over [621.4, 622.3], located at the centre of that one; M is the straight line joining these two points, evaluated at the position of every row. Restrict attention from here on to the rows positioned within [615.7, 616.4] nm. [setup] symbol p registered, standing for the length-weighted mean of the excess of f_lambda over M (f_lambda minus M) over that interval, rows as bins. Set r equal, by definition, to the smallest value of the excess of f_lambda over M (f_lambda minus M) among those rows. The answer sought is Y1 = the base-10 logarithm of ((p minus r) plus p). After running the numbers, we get 0.0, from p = -1.2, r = -3.4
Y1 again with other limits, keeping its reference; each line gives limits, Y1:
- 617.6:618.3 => -0.3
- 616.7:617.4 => -0.6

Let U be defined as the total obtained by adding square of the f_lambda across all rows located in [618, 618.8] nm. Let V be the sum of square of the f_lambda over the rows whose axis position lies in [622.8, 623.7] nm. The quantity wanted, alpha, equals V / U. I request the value 1.0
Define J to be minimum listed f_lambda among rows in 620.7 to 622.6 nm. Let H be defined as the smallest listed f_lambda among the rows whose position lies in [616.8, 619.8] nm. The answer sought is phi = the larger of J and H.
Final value 19.3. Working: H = 18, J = 19.26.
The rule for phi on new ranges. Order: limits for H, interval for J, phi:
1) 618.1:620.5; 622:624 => 19.1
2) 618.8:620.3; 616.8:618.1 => 18.1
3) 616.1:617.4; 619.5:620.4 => 19.4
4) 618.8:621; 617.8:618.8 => 19.6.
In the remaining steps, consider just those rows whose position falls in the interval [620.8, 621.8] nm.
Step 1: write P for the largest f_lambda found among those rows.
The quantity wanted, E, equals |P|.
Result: 21.5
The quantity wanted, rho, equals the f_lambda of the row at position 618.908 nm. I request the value 20.21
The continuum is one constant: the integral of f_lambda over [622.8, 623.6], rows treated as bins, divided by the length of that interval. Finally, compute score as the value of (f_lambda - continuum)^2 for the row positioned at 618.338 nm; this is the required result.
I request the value 0.09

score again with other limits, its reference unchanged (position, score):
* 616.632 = 0.56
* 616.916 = 0.93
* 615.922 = 0.09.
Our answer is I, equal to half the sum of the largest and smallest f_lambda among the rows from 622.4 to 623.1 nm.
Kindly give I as 20.3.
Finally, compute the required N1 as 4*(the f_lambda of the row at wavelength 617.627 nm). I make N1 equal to 78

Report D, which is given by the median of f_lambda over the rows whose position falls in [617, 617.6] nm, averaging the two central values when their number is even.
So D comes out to 19.5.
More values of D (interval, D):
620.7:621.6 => 20.6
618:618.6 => 20.0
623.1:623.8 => 19.5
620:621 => 20.5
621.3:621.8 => 19.7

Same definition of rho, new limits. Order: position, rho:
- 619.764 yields 19.96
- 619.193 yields 18.12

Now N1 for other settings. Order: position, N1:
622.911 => 86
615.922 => 79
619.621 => 80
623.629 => 86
